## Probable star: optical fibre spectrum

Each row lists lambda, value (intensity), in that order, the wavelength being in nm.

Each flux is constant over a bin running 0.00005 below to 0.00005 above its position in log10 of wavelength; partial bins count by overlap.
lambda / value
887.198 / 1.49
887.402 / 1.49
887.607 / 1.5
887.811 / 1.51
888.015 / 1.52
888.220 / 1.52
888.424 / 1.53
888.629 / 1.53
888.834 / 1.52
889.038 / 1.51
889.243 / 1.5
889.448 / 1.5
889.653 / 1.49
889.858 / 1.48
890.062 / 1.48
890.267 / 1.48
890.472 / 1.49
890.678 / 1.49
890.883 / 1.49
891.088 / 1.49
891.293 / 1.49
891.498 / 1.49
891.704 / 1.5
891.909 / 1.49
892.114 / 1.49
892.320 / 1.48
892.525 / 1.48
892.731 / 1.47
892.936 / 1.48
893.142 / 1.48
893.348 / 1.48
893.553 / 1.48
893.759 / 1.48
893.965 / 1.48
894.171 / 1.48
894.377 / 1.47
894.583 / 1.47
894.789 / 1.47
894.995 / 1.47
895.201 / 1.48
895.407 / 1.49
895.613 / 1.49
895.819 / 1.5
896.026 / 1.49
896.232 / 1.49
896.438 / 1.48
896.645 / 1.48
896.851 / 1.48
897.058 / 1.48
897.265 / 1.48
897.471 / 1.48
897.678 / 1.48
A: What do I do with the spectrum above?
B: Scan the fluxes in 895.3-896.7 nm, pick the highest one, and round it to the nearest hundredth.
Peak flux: 1.50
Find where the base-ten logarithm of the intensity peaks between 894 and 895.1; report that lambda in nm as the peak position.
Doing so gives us 894.171 nm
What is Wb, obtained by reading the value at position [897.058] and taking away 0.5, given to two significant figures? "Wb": 0.98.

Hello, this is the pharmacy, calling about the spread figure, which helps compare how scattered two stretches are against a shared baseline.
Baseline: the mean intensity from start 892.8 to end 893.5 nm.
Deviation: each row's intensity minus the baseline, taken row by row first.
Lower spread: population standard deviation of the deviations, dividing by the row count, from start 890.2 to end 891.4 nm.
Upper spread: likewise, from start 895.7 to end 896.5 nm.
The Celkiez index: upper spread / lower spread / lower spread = 509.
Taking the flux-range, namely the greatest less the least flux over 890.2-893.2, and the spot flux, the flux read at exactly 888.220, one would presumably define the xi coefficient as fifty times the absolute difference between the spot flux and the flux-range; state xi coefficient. 74.5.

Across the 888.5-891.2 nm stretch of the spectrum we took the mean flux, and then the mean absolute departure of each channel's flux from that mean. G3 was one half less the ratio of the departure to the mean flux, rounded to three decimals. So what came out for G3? 0.492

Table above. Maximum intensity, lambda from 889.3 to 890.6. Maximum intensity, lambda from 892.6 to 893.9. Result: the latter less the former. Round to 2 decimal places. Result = -0.02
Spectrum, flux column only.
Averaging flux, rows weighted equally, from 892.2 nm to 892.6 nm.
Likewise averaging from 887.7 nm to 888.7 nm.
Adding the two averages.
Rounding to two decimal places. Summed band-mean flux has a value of 3.00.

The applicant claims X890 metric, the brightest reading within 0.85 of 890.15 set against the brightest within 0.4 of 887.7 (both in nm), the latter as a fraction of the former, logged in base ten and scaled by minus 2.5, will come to -0.014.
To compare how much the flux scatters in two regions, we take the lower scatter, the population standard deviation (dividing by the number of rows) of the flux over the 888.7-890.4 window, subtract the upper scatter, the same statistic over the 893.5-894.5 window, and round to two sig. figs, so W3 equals 0.010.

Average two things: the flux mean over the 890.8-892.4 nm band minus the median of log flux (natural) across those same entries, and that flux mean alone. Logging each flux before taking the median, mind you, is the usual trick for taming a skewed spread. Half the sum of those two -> 1.29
